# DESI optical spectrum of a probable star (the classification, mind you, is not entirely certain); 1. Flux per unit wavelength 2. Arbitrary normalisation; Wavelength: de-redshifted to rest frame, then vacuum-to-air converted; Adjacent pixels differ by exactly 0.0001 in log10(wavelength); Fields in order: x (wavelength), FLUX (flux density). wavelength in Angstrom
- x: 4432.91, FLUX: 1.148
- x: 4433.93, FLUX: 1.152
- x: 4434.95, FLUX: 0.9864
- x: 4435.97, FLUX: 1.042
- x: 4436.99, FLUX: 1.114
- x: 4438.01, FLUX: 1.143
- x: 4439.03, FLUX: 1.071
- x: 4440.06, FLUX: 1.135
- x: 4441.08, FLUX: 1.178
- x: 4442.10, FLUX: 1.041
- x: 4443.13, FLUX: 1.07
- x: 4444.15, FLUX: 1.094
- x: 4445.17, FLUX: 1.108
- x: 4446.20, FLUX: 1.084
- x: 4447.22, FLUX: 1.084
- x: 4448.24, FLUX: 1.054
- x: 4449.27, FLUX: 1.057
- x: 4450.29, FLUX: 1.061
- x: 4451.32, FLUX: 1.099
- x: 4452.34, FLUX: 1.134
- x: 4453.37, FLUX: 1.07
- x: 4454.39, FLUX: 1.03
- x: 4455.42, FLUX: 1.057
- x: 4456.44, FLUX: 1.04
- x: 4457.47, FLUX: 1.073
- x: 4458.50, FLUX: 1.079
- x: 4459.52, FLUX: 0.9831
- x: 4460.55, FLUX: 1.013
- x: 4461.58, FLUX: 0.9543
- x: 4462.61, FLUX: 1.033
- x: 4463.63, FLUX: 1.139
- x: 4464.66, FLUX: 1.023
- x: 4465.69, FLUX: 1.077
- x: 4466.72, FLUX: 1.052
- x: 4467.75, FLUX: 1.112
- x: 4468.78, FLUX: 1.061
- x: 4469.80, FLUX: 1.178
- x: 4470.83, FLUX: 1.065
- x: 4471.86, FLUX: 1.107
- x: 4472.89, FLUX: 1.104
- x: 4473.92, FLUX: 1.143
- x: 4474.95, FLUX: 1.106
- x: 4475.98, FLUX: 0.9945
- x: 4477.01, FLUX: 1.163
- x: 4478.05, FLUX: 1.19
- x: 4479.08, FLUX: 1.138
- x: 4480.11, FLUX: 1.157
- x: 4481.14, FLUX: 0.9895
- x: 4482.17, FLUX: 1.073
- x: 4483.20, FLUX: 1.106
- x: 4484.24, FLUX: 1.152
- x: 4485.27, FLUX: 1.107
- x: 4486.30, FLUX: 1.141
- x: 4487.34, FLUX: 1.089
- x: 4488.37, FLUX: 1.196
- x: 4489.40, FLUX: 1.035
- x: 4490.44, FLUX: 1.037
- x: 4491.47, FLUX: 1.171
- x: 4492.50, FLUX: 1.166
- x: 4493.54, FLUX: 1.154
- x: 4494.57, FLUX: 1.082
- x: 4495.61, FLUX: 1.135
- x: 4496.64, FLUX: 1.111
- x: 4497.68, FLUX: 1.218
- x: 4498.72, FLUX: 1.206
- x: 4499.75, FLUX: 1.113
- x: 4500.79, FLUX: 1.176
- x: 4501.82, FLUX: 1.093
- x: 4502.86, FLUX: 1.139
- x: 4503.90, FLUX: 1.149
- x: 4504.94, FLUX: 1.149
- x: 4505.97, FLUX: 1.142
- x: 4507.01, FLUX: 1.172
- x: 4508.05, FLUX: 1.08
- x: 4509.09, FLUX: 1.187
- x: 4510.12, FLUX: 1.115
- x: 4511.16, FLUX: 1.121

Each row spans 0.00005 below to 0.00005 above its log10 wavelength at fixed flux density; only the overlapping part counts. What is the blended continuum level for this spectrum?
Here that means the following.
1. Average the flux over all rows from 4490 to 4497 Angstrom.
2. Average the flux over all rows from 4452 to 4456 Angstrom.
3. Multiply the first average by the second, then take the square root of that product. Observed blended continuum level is 1.10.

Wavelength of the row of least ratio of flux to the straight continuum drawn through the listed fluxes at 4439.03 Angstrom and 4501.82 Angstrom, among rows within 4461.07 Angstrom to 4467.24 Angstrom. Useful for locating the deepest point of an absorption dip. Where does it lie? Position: 4461.58 Angstrom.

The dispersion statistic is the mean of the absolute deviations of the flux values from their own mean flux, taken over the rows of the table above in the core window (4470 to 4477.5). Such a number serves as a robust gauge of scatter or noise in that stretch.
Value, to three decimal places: 0.039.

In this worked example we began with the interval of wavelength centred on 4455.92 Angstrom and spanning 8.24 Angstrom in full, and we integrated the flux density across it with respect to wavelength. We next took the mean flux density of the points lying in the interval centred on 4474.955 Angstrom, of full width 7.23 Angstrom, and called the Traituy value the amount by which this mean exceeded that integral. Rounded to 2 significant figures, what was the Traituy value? -7.6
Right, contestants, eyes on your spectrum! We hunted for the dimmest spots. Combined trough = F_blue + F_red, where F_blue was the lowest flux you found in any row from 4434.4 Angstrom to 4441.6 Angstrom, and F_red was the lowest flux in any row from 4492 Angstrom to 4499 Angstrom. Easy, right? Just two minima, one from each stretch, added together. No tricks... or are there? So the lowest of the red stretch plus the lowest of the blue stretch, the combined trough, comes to 2.068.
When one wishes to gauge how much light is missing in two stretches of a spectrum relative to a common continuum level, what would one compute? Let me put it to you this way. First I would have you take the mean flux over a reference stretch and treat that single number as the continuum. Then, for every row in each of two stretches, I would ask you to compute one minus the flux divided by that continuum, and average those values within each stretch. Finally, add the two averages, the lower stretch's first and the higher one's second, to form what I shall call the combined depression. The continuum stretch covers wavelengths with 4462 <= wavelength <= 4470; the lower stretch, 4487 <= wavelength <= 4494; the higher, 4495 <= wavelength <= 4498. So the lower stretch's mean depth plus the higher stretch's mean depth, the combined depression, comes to -0.10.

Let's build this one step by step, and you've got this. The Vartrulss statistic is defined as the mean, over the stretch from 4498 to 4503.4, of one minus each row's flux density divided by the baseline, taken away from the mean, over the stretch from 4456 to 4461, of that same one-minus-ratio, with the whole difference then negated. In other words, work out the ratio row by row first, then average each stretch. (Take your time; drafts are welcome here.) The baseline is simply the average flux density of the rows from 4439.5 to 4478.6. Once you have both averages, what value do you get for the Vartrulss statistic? -0.10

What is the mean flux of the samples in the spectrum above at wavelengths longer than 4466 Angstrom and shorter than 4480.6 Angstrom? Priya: 1.11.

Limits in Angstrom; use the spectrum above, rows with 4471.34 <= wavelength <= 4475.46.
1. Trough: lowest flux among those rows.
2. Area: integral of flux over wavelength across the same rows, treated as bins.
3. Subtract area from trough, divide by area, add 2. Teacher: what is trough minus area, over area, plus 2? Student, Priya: 1.24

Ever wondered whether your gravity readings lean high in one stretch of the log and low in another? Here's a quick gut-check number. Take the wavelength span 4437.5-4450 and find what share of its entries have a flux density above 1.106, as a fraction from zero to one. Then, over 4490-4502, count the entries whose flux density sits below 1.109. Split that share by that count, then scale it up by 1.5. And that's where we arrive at 0.17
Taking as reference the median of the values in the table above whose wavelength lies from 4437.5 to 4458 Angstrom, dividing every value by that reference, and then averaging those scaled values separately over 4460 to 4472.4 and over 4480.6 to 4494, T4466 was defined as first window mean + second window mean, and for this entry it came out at 2.03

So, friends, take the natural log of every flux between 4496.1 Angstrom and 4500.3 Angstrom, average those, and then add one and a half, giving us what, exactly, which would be 1.649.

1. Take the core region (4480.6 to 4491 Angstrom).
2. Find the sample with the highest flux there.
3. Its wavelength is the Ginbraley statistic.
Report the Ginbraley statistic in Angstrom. 4488.37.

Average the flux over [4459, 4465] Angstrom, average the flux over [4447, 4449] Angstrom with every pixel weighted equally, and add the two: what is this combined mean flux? 2.09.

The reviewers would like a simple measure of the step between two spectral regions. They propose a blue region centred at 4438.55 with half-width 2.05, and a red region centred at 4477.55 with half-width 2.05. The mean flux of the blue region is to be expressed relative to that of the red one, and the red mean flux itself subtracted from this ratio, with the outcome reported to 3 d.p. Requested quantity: -0.126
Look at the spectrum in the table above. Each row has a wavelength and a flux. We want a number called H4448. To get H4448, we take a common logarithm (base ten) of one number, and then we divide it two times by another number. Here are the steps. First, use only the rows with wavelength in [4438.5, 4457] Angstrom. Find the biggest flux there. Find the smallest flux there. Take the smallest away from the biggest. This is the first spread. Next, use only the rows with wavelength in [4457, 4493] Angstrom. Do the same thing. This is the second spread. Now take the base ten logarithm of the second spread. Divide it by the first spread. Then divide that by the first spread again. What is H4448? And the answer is -28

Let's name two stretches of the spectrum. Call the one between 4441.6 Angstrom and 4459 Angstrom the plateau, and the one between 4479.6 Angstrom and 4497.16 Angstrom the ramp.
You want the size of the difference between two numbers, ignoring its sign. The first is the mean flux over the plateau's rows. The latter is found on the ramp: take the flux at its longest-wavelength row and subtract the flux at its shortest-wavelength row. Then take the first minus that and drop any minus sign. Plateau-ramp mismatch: 1.12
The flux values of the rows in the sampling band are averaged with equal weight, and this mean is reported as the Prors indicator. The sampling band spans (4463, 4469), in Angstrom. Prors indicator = 1.08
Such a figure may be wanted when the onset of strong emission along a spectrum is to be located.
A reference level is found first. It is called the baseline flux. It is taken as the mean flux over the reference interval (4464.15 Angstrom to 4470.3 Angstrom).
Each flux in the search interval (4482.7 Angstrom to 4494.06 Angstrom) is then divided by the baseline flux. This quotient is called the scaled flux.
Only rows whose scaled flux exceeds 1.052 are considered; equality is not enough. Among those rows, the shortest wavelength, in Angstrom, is 4484.24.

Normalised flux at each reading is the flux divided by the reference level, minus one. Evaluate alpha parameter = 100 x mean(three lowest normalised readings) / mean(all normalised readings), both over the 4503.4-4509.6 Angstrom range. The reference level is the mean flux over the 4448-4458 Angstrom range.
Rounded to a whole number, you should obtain 71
